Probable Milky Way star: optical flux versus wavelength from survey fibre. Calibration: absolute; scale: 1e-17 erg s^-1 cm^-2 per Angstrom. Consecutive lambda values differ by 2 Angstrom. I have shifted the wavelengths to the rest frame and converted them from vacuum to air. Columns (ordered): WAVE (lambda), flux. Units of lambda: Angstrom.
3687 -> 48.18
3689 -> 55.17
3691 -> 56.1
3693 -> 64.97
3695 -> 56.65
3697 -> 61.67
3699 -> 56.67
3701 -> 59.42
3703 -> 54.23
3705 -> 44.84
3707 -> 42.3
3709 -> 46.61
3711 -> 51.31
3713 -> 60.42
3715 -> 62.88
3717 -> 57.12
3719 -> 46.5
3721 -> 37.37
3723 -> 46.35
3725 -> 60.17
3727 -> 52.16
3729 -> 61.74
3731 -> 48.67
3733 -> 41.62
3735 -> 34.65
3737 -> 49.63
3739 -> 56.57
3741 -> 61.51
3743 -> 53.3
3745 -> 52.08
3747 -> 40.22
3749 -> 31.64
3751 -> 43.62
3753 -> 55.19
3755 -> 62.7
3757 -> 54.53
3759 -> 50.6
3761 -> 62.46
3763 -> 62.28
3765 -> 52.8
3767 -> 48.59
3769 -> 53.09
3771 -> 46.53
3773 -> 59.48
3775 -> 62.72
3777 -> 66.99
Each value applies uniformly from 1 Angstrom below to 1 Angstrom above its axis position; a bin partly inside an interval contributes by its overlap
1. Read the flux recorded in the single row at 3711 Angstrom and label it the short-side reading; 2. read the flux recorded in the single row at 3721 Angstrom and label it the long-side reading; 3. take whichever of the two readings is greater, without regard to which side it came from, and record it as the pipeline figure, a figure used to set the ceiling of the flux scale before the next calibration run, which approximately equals 51.3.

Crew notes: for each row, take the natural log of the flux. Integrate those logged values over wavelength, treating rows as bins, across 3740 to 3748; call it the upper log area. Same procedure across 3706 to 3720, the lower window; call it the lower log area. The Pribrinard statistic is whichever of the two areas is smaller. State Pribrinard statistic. 31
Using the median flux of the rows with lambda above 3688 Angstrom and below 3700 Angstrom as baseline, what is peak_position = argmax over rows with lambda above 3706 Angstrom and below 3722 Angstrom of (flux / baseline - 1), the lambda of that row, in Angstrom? 3715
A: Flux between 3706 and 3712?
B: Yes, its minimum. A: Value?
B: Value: 42.3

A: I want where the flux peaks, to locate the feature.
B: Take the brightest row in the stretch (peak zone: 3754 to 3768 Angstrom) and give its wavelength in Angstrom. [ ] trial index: 3755 Angstrom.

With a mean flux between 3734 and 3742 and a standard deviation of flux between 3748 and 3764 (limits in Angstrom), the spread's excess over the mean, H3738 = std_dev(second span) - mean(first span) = -40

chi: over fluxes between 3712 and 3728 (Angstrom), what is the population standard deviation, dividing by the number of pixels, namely 8.3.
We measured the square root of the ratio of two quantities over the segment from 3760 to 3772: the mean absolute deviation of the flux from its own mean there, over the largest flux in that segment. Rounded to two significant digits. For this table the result 0.29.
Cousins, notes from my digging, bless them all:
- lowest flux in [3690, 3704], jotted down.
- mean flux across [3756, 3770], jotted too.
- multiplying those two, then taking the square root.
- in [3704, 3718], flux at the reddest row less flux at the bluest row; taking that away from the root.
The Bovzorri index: 42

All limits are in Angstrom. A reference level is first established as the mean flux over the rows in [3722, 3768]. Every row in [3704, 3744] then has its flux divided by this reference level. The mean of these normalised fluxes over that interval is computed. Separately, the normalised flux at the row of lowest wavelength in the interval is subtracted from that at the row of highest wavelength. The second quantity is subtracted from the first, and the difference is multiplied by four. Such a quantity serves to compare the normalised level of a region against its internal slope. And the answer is 3.3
